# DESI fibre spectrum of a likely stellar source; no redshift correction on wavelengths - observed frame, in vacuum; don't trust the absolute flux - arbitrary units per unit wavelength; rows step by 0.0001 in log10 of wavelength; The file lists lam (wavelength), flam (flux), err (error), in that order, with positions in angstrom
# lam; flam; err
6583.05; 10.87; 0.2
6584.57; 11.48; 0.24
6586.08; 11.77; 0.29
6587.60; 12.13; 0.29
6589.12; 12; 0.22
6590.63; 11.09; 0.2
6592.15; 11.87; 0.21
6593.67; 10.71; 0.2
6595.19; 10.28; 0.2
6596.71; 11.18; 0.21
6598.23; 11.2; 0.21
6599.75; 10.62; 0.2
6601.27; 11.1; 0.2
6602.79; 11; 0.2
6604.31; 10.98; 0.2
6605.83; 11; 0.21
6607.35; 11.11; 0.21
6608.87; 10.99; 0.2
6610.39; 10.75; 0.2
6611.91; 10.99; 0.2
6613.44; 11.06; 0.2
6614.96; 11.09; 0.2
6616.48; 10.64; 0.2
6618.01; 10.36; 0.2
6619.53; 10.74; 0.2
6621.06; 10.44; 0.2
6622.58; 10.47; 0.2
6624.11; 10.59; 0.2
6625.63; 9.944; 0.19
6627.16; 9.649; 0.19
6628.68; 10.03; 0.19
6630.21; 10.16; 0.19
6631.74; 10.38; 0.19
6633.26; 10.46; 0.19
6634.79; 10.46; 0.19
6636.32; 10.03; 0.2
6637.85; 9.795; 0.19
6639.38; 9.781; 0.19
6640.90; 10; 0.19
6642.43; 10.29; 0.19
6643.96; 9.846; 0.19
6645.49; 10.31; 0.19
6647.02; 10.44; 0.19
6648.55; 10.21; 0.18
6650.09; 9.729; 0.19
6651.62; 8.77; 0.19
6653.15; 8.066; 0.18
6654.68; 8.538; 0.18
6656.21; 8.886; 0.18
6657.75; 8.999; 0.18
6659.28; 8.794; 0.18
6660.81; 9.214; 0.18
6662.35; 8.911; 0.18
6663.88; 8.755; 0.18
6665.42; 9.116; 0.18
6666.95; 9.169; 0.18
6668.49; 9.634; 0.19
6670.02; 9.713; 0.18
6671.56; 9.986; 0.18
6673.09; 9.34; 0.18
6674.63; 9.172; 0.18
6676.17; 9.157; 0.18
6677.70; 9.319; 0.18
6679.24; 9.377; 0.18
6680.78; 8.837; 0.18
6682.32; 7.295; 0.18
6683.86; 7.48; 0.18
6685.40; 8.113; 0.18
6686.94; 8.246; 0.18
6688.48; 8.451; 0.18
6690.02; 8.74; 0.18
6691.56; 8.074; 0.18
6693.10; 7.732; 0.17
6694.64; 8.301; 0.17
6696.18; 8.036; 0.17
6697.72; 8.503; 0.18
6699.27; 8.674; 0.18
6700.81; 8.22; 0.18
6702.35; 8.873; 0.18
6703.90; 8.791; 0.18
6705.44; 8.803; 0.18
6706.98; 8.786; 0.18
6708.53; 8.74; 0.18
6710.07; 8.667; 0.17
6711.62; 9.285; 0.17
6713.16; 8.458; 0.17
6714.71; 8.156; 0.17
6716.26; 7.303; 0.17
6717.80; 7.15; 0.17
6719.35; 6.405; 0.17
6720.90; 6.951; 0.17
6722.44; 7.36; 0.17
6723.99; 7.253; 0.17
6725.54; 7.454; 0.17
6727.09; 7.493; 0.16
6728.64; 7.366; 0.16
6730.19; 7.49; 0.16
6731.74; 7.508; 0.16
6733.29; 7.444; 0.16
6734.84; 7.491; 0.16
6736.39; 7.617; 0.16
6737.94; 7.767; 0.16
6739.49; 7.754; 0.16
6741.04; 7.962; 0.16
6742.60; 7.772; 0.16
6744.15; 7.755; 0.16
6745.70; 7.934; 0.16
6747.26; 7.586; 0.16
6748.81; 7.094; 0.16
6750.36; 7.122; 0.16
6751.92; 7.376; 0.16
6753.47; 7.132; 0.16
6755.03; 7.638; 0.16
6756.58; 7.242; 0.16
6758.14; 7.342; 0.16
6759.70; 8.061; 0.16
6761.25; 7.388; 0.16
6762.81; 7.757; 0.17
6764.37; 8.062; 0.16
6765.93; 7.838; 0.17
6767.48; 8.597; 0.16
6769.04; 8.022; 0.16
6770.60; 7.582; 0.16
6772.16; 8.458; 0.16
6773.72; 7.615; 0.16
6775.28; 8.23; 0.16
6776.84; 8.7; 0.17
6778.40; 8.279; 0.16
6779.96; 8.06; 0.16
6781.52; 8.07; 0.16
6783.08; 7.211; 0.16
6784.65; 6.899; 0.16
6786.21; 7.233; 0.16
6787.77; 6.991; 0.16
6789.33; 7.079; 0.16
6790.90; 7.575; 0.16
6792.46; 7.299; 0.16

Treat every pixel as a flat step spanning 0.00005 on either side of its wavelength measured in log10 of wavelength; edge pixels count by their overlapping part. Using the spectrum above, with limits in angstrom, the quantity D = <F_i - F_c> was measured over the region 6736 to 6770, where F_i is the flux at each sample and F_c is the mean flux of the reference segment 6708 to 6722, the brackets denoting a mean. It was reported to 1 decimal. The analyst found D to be -0.2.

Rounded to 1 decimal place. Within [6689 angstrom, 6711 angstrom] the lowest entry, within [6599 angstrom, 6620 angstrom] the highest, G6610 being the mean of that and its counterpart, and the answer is 9.4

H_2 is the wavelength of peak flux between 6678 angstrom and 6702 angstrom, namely 6679.24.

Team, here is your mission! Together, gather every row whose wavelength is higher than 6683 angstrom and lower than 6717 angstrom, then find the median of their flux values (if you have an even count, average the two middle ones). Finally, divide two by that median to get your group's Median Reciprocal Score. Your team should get 0.24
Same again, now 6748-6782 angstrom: 0.26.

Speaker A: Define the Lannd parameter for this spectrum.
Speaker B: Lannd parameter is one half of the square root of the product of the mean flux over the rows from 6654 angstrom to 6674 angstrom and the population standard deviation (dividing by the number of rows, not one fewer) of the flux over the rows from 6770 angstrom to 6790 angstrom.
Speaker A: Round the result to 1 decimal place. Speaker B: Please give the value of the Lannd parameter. 1.2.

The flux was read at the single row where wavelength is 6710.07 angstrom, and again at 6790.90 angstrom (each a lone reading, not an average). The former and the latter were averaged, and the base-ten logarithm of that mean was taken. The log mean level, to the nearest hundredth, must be 0.91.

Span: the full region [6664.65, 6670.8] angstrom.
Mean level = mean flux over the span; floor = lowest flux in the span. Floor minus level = -0.29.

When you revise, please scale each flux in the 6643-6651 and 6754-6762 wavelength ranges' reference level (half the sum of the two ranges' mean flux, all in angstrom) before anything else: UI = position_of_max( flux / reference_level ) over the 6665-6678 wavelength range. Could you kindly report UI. 6671.56 angstrom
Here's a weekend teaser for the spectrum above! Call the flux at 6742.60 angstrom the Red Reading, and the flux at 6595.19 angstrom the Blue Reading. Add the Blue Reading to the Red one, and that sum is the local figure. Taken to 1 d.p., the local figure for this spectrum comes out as 18.1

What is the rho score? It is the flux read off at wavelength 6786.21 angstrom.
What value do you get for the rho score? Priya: 7.233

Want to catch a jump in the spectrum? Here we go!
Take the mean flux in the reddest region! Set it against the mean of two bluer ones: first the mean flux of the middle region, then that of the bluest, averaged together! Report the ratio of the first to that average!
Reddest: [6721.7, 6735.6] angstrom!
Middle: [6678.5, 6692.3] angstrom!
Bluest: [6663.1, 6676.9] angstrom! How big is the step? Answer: 0.84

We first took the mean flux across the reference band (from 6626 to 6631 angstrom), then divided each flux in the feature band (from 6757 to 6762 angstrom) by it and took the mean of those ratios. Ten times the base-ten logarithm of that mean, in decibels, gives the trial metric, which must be -1.2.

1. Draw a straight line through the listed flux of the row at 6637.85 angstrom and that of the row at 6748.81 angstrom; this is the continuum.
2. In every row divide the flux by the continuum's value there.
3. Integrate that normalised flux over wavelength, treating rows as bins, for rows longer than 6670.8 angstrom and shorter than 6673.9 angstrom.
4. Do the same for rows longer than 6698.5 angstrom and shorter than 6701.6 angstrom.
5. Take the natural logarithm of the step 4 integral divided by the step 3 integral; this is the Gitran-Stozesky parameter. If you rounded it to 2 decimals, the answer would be -0.05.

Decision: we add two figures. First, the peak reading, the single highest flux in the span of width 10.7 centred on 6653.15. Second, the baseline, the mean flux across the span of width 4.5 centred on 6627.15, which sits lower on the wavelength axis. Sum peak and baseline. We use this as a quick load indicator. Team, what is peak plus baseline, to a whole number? 20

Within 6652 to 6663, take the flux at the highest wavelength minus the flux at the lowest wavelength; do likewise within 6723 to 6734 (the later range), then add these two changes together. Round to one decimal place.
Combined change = 1.0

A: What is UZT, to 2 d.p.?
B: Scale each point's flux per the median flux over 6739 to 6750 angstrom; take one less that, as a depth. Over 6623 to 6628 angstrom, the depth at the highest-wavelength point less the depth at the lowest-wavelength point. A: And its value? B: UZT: 0.12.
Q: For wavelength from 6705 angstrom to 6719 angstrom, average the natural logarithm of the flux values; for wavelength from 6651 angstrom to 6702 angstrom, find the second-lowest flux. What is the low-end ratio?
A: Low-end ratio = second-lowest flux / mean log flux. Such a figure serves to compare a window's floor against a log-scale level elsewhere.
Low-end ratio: 3.5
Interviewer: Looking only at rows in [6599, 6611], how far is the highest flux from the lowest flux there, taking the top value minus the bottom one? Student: 0.5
